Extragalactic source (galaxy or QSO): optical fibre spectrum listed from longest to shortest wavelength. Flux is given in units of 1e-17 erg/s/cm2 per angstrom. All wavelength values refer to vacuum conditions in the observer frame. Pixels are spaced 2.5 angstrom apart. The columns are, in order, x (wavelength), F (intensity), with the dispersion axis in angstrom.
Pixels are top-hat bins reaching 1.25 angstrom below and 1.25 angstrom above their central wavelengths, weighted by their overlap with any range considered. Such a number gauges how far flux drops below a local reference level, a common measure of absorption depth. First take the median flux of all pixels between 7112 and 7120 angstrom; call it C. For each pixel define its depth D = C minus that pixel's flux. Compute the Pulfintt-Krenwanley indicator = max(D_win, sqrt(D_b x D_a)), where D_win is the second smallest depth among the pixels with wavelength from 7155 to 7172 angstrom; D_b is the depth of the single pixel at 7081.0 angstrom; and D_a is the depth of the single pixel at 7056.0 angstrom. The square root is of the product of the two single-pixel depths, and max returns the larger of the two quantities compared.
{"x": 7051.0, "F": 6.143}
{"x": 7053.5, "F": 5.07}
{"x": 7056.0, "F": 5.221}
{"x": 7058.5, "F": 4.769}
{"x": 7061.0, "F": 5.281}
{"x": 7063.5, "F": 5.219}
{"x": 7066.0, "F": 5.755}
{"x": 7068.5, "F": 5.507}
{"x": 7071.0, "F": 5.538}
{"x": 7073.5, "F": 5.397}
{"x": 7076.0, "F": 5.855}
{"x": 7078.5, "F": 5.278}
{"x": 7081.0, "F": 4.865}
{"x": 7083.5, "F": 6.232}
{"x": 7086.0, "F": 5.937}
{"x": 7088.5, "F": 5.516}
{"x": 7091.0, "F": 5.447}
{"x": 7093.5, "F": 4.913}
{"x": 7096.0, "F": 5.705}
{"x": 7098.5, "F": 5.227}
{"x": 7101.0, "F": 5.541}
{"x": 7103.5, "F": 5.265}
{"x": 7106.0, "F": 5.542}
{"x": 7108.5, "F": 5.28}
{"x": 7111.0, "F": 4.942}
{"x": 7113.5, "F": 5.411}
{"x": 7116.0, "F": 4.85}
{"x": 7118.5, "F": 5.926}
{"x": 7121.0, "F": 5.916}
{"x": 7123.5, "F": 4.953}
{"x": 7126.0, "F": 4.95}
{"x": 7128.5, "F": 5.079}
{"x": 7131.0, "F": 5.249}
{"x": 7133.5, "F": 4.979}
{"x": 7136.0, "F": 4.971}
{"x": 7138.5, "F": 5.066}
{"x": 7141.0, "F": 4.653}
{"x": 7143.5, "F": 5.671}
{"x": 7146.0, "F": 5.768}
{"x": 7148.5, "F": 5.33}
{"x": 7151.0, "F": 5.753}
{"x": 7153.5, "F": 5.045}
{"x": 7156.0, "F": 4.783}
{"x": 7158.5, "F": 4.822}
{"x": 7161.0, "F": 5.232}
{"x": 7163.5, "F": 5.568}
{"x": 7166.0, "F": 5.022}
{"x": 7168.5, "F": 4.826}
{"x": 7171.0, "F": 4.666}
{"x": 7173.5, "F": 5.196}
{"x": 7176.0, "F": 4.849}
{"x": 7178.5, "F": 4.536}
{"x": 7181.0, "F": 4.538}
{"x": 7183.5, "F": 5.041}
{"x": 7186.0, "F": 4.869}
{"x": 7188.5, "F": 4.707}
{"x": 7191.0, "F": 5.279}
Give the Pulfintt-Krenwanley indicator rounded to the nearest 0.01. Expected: 0.32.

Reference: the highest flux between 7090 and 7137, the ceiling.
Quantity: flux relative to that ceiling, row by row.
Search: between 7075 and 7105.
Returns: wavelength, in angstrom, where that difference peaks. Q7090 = 7083.5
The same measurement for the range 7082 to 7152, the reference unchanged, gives 7083.5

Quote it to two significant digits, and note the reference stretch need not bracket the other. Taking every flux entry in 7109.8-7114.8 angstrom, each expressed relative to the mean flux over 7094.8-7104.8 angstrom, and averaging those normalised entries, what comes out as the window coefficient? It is 0.95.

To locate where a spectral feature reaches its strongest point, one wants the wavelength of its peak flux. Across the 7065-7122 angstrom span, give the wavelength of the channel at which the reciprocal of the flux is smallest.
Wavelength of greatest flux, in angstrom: 7083.5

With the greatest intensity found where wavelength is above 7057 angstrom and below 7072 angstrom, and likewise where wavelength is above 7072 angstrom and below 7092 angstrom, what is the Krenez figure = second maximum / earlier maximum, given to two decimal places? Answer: 1.08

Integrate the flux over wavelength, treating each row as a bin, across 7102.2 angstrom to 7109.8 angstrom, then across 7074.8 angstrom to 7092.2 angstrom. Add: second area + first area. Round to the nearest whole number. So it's 138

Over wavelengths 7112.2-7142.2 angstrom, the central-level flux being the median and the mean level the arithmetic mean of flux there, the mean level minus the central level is 0.14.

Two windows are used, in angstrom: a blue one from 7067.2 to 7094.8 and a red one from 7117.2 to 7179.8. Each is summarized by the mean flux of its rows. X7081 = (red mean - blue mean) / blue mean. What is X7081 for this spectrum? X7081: -0.063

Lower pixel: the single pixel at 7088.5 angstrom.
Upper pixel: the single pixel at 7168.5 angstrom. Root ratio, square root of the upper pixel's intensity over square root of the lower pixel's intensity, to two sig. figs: 0.94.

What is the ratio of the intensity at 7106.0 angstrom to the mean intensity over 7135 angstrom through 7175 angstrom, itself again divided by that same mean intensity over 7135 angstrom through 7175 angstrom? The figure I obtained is 0.209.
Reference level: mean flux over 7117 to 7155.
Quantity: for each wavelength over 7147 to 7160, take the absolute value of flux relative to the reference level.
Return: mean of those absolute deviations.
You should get 0.34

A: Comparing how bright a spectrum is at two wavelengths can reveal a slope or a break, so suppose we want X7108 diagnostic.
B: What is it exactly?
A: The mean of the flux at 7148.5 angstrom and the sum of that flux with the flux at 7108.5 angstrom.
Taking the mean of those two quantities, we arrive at 7.97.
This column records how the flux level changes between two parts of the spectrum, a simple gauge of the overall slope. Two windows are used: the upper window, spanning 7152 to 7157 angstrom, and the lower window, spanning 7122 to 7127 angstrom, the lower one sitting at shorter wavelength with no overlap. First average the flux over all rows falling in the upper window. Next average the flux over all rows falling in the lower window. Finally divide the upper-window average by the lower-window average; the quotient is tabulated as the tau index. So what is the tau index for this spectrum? 0.99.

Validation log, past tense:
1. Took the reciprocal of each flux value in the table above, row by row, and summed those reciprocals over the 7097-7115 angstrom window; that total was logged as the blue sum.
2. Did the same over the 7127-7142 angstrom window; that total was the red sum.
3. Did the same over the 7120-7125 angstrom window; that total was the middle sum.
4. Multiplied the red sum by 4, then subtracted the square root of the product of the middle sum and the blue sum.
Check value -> 4.1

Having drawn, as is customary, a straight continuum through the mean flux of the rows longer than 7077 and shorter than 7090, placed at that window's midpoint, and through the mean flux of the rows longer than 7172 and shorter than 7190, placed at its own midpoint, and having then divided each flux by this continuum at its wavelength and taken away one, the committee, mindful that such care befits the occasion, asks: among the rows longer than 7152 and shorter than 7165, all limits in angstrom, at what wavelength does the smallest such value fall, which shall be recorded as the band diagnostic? 7156.0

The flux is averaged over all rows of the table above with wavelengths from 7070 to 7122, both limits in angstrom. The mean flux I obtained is 5.5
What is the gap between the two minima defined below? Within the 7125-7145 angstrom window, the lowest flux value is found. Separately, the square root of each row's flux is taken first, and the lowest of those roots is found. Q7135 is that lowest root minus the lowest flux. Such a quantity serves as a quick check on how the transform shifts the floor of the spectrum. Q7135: -2.50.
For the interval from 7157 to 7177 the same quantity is -2.51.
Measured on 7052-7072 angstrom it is -2.59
